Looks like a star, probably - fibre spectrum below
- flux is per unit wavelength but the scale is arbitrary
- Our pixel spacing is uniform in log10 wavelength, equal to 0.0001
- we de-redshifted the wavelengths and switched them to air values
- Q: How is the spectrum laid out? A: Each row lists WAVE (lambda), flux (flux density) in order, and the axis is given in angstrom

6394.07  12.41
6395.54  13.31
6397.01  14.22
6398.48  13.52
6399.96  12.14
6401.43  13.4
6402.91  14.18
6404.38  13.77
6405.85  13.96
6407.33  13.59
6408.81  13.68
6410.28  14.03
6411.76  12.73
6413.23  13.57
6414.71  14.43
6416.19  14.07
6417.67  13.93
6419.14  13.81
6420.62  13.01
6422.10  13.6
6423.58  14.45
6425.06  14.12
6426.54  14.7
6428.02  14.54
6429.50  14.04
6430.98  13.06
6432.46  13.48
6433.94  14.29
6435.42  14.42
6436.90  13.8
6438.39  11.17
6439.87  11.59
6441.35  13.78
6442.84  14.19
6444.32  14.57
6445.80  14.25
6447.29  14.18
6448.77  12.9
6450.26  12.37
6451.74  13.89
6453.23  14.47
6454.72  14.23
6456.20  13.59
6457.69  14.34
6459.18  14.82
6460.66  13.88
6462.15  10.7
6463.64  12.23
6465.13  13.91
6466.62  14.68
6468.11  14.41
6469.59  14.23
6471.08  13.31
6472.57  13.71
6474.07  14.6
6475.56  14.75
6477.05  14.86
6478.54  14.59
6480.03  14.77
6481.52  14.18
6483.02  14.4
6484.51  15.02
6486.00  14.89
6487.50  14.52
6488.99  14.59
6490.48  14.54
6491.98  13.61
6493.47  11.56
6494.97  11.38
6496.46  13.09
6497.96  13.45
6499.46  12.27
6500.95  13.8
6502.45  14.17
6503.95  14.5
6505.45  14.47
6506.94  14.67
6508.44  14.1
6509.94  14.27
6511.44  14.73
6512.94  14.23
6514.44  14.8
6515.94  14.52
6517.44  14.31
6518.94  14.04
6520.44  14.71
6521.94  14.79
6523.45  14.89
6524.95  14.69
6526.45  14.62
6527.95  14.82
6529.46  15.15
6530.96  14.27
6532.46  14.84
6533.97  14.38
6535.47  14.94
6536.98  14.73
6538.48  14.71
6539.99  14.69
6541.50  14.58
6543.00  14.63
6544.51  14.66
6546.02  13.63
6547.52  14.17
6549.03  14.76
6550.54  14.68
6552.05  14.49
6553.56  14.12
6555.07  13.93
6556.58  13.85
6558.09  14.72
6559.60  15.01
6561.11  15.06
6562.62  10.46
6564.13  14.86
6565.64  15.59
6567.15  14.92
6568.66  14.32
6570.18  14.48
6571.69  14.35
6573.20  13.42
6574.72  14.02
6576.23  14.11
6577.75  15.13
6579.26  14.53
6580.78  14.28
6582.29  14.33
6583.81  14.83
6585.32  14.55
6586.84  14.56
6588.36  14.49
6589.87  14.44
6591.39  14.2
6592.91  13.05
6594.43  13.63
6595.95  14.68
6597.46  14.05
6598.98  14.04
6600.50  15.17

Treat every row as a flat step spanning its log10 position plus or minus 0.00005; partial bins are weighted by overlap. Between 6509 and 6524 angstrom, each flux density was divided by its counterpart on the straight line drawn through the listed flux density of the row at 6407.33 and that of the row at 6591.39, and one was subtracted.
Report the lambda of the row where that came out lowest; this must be 6518.94 angstrom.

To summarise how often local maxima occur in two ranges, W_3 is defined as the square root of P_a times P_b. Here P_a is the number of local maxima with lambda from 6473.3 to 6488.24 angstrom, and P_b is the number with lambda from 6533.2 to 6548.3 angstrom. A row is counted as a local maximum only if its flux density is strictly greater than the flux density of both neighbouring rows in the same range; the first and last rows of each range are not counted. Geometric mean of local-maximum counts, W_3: 2.4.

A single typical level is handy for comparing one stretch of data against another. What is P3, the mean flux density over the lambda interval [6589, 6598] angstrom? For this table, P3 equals 14.0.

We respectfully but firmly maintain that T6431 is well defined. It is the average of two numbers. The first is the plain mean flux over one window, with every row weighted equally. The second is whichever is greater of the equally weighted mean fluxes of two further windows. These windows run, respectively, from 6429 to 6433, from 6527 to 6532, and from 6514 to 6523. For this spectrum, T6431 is 14.1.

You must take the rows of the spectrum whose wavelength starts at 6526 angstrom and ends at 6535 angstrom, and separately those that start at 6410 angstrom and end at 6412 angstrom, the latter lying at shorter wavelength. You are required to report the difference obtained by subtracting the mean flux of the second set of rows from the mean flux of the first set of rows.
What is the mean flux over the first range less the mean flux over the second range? 1.3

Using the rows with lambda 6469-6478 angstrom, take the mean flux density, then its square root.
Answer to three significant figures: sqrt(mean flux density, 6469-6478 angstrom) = 3.77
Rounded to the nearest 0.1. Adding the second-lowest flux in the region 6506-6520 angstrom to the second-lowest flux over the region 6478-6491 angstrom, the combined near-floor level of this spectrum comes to 28.5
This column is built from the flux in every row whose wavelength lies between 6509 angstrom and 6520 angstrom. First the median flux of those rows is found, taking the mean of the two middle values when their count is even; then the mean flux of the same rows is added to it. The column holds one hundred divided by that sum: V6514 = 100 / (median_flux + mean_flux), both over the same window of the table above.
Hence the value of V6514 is 3.48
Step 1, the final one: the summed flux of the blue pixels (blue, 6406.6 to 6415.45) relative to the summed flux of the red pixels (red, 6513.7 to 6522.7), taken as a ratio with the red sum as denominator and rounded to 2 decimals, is 0.94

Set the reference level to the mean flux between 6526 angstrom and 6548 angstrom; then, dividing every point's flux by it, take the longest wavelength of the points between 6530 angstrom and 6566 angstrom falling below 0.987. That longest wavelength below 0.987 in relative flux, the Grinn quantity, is 6562.62 angstrom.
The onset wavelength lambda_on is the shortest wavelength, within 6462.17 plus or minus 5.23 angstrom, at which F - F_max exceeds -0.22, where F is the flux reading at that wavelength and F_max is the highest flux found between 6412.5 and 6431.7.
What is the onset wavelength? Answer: 6459.18 angstrom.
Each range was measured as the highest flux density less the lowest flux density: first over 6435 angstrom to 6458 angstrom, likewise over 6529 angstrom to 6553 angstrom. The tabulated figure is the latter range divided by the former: 0.45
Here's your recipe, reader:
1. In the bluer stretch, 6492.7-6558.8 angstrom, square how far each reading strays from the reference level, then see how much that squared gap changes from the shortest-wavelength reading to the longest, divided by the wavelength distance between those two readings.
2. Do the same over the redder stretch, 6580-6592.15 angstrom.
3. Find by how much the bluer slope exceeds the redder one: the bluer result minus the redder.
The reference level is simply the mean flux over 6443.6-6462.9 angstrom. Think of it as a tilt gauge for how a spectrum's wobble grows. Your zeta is -0.05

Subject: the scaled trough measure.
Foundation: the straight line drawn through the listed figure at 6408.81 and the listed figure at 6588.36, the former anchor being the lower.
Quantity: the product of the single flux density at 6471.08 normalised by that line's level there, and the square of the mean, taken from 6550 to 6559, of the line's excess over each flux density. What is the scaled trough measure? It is 0.001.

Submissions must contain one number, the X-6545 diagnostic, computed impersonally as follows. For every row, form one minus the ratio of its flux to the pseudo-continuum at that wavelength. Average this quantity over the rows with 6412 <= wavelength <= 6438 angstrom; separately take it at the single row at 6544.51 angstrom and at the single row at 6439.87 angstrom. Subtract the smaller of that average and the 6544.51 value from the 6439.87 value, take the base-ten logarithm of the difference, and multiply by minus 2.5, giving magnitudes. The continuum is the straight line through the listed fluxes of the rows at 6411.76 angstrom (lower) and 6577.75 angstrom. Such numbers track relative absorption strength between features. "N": 1.8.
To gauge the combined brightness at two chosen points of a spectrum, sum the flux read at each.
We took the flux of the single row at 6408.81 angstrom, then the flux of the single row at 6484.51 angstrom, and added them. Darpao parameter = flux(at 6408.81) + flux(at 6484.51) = 28.7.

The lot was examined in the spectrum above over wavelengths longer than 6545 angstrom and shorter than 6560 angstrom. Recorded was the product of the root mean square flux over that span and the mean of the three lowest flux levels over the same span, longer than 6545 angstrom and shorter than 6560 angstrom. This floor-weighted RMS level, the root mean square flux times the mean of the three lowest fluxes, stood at 198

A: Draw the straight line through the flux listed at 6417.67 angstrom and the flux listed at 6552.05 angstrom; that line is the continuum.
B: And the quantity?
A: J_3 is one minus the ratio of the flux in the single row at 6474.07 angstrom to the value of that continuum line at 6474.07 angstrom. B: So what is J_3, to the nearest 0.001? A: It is -0.031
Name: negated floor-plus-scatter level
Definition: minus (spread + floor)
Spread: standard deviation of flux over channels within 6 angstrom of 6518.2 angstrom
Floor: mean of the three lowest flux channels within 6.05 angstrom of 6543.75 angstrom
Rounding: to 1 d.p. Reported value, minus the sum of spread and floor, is -14.4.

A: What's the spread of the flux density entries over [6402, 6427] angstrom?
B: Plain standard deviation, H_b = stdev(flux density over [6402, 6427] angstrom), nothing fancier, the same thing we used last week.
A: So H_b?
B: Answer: 0.5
